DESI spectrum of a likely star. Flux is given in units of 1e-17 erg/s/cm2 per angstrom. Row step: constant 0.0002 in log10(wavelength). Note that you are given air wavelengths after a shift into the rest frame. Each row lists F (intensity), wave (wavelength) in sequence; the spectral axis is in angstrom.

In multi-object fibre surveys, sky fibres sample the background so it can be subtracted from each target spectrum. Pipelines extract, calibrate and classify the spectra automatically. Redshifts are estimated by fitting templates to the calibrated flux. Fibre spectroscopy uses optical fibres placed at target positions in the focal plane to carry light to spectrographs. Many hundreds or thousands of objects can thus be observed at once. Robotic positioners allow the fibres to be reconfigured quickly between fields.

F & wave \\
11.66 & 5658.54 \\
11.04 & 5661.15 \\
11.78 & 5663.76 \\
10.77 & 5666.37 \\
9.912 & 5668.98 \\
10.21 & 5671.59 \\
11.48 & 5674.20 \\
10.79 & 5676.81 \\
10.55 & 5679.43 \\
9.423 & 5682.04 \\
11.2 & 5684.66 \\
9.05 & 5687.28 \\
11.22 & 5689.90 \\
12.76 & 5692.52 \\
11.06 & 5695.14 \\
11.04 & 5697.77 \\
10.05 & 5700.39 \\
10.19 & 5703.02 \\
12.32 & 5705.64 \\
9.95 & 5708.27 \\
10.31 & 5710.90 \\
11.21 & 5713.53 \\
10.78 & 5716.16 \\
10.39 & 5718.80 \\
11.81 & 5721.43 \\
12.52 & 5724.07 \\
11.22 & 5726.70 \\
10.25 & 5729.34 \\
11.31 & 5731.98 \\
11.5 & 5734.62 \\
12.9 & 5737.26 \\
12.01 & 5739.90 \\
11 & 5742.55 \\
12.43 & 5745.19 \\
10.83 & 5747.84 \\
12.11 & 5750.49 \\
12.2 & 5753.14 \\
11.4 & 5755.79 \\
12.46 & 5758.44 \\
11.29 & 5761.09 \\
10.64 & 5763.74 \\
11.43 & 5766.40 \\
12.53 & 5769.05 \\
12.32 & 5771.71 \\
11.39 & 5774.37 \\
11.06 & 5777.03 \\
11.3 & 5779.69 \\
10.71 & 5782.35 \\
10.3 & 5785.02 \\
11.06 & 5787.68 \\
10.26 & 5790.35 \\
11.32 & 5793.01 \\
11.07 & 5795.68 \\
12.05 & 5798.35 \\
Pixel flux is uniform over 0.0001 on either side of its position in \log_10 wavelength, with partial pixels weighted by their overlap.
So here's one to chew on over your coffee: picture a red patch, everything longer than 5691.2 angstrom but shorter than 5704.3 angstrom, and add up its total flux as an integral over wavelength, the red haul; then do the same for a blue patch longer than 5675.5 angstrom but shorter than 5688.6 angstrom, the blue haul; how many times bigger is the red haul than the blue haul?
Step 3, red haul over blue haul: 1.08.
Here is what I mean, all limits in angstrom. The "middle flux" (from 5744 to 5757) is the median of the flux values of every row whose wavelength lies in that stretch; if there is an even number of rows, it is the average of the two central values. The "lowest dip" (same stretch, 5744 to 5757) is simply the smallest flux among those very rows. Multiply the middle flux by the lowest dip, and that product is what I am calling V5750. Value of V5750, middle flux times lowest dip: 131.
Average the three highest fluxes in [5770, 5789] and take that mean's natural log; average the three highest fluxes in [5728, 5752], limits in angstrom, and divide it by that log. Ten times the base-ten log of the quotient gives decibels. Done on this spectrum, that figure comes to 7.06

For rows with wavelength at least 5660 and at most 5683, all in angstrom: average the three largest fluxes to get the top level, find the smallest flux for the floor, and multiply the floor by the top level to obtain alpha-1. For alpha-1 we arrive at 108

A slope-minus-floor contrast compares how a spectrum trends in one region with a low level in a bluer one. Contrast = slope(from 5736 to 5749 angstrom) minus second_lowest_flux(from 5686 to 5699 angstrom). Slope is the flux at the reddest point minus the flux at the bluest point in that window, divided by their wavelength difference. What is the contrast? -11.24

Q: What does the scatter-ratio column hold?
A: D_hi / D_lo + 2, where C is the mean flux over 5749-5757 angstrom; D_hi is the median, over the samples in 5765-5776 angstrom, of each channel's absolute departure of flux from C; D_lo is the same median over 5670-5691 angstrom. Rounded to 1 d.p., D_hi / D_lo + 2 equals 2.4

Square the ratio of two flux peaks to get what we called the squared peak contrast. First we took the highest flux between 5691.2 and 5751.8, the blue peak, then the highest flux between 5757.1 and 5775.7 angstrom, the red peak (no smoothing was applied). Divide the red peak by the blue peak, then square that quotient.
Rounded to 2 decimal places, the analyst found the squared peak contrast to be 0.94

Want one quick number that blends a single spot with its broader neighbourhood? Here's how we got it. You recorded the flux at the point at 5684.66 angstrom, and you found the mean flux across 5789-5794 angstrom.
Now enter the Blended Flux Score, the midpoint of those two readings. 11.0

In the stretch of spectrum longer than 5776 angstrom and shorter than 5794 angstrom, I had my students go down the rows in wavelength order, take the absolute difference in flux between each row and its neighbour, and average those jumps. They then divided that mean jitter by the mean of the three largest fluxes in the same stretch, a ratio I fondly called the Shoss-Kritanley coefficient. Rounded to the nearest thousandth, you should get 0.057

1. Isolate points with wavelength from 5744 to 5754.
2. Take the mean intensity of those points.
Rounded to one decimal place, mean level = 11.9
